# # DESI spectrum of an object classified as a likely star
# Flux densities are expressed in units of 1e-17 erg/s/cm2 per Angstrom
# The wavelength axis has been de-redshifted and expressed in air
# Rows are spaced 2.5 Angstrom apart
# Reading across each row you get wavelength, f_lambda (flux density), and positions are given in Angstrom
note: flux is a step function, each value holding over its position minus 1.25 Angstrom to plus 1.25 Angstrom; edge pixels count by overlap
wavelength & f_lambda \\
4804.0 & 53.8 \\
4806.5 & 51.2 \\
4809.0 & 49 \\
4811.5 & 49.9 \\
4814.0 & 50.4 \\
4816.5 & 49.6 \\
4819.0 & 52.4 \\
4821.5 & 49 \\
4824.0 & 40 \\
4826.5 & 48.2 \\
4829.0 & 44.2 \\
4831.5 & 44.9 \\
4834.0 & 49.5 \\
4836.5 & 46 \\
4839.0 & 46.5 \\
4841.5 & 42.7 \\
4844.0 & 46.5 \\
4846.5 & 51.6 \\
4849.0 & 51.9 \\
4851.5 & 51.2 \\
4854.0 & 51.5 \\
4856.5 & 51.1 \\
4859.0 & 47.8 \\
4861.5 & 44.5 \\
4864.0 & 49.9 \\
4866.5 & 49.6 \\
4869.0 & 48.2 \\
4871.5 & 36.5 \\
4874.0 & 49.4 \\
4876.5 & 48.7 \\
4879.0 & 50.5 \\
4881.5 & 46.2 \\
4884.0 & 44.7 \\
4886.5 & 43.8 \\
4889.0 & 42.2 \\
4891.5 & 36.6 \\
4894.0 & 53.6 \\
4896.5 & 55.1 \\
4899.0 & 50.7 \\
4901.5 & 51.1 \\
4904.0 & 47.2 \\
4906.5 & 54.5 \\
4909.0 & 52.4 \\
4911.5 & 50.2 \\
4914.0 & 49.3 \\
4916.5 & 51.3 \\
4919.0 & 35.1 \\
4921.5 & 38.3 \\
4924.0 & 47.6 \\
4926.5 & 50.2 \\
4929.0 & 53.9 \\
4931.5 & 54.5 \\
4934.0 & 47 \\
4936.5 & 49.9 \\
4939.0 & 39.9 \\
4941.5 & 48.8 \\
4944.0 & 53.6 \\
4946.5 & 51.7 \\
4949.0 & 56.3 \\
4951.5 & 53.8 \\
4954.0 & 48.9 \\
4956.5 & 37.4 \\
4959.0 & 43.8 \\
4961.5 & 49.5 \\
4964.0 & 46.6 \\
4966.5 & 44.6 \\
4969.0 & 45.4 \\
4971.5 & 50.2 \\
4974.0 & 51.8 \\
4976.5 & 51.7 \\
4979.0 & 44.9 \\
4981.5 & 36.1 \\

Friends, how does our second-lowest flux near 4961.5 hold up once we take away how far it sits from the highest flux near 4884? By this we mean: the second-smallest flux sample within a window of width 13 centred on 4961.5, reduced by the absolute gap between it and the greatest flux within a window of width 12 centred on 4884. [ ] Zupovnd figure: 37.1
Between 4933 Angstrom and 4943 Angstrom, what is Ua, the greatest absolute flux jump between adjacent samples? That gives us 10.0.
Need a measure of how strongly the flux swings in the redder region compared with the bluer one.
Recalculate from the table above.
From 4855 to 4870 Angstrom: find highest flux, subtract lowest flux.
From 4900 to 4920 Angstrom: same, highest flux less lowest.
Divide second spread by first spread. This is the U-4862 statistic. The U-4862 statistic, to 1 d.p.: 2.9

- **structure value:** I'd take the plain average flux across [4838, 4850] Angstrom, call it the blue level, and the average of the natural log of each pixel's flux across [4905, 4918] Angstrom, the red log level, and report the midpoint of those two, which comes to 25.9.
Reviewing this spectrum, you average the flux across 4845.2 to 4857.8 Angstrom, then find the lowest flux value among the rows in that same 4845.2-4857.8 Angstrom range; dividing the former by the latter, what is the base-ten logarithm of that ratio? 0.00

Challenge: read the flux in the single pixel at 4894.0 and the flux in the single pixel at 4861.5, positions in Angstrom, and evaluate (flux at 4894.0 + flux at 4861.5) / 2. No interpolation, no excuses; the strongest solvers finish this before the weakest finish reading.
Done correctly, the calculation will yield 49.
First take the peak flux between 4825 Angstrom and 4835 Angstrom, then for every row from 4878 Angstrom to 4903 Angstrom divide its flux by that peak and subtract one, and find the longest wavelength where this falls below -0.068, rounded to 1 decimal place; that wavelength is 4891.5 Angstrom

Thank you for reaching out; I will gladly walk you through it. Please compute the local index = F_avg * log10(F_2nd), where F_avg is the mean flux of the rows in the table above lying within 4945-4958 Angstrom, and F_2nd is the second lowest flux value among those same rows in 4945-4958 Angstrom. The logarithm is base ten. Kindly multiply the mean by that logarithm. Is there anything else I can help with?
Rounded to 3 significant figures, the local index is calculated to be 83.8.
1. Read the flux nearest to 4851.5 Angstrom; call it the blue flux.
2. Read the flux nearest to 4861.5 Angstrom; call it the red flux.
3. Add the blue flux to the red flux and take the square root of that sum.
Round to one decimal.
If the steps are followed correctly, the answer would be 9.8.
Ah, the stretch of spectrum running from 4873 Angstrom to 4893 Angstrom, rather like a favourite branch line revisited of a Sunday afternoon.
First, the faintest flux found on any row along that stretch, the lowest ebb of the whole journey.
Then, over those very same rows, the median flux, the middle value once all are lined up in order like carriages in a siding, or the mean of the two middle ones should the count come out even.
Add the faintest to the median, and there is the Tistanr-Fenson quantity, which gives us 82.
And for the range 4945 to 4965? 87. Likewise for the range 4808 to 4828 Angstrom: 89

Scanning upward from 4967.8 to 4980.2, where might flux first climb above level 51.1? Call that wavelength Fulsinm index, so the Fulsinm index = 4974.0 Angstrom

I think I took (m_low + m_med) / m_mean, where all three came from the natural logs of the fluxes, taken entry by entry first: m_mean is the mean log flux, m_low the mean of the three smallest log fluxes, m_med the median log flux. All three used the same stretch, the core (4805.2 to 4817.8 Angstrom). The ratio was 2.00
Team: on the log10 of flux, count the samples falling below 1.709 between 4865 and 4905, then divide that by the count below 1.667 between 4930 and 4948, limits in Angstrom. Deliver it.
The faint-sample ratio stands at 14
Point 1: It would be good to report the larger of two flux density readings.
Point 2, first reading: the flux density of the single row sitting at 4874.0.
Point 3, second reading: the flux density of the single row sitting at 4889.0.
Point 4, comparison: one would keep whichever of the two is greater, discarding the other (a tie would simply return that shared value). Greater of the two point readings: 49.4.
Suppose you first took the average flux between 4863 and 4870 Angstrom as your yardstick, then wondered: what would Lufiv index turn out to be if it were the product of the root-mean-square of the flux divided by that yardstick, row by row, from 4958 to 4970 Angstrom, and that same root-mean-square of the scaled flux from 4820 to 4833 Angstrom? 0.86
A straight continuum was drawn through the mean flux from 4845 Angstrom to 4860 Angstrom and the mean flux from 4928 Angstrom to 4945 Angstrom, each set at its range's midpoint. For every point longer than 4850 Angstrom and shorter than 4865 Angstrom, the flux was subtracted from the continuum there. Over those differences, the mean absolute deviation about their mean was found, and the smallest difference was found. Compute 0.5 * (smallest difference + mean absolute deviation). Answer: 0.7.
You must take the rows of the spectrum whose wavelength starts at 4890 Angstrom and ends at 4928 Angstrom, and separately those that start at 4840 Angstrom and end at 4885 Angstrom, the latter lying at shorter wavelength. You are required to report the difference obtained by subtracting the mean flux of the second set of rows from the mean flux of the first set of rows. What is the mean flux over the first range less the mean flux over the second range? 0.3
